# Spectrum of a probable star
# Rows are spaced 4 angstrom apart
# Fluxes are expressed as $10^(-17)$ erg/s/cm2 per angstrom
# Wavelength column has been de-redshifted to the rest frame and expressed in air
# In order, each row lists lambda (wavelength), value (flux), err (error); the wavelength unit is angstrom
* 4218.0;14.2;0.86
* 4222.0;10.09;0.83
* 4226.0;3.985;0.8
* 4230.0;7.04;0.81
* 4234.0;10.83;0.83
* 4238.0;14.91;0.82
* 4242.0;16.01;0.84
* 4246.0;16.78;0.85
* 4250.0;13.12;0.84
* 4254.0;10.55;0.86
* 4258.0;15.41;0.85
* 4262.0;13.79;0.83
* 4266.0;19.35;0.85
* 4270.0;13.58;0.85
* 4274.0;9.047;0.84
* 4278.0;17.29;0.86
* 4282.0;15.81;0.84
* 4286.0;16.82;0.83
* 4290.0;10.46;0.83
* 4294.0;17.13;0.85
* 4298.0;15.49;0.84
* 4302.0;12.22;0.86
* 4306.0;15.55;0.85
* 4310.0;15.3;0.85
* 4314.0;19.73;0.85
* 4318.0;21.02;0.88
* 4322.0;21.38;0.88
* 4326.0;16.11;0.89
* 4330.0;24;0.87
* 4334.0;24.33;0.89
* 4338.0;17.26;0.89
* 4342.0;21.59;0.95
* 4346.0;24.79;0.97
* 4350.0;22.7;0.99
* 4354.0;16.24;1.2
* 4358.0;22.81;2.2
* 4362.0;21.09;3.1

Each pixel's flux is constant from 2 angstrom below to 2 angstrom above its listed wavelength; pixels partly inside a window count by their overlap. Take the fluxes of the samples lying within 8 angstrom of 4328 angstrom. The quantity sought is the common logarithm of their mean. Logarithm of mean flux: 1.33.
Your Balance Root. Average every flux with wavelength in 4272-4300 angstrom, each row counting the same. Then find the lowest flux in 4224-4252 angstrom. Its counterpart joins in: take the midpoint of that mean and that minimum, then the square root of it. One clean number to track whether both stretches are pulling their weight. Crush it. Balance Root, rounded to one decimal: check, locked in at 3.0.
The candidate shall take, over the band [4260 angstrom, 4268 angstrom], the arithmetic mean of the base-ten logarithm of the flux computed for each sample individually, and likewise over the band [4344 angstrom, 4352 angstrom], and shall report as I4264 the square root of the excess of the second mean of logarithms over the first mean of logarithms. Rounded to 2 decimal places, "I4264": 0.40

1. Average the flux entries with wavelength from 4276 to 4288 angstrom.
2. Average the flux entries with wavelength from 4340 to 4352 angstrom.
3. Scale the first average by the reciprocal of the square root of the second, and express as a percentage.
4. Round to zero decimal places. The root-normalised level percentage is 347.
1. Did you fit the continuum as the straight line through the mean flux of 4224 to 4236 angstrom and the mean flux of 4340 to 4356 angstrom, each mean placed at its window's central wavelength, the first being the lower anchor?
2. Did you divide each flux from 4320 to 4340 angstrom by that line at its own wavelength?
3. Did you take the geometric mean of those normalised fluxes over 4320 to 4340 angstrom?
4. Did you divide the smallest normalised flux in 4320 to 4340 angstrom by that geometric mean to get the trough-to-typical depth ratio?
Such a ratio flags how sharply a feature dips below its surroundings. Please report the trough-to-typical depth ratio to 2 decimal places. 0.81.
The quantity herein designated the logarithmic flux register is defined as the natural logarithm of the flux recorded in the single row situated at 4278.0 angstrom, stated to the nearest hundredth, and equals 2.85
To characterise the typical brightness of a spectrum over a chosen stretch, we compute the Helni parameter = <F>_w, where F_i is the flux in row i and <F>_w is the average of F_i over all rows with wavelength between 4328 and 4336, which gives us 24.2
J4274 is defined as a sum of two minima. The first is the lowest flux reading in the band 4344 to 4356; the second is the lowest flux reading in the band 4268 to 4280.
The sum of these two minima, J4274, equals 25.3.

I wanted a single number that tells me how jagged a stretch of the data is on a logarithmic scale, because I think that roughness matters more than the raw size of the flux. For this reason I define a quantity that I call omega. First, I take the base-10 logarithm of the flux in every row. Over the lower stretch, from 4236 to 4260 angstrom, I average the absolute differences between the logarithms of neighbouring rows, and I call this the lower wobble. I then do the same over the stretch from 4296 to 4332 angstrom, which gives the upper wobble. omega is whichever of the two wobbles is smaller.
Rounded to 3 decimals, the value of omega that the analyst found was 0.082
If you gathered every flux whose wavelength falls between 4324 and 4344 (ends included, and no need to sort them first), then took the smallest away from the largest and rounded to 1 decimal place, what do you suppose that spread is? 8.2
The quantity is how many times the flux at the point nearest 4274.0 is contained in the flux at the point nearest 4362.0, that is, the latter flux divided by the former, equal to 2.3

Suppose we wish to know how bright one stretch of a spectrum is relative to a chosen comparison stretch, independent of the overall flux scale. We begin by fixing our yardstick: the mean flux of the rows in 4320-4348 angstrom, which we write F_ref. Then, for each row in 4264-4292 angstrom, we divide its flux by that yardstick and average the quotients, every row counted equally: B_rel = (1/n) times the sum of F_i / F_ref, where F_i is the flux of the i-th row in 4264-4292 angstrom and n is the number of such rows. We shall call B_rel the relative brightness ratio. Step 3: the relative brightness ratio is 0.68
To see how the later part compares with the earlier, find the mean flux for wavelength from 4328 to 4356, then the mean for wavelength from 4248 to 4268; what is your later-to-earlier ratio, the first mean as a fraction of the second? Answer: 1.49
